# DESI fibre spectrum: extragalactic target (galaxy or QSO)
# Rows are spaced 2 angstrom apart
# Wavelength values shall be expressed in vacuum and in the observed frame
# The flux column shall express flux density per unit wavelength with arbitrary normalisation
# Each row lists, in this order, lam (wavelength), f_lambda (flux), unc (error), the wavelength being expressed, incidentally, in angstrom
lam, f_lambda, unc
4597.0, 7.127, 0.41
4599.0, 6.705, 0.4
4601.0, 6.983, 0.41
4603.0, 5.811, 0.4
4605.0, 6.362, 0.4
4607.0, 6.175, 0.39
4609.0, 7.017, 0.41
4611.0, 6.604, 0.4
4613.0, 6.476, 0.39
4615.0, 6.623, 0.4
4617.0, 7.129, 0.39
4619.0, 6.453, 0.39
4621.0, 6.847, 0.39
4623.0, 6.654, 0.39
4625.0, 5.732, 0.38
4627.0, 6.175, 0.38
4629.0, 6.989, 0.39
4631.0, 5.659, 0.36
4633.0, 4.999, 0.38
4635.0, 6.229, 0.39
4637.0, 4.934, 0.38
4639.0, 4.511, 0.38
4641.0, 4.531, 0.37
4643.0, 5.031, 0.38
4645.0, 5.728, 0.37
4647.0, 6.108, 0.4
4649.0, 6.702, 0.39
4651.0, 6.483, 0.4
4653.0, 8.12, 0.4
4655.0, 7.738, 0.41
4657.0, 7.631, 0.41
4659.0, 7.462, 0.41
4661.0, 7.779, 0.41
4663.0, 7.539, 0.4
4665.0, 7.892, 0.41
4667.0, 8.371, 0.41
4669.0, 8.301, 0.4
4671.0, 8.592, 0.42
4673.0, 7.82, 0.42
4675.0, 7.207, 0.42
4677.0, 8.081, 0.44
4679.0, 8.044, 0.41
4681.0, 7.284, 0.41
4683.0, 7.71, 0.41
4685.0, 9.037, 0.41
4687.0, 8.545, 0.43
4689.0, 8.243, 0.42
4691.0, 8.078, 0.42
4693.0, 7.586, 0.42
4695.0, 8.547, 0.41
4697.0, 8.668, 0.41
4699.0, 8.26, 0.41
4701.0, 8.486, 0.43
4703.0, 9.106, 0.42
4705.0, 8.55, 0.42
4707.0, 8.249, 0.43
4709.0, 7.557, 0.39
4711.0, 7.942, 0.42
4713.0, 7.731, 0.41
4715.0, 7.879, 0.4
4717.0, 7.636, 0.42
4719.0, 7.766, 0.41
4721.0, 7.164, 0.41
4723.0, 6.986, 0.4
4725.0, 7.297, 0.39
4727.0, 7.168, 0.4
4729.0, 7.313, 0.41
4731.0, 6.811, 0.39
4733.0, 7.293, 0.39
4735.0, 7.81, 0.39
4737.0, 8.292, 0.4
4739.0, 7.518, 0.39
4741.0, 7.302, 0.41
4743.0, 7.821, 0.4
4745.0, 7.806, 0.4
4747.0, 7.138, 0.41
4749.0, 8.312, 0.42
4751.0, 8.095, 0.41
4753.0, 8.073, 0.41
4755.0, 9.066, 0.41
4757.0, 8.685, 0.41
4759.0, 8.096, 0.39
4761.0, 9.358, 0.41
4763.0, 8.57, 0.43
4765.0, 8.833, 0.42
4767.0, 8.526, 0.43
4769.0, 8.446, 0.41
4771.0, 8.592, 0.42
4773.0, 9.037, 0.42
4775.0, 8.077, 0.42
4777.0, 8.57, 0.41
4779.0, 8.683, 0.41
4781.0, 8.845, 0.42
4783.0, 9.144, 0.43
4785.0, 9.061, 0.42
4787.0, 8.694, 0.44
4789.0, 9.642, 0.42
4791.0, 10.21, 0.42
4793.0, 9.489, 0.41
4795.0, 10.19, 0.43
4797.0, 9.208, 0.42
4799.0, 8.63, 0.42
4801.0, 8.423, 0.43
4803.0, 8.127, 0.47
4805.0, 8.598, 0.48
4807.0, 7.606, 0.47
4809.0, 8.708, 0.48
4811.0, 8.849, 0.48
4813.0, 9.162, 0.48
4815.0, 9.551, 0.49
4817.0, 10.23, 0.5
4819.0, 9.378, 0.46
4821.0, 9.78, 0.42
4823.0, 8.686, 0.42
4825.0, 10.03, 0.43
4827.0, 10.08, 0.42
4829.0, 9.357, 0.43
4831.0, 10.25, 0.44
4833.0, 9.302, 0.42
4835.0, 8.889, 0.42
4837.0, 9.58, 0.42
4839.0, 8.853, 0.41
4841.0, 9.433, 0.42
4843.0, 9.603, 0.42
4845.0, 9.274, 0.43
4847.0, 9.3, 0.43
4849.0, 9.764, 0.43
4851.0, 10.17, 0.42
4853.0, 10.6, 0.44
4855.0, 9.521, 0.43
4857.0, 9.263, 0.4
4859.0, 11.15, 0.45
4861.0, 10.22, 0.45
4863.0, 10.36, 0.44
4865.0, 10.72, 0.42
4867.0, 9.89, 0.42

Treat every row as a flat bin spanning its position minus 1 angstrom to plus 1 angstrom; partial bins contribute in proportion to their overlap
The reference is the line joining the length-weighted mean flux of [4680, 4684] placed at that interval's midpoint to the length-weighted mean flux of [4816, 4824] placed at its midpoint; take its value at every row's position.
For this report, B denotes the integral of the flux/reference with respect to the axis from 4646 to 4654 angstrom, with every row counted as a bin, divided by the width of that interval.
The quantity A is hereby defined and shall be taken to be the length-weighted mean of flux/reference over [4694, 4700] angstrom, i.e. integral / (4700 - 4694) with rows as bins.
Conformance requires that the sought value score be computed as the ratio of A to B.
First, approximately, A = 1.10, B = 0.975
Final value 1.13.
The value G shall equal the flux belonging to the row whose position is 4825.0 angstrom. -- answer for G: 10.03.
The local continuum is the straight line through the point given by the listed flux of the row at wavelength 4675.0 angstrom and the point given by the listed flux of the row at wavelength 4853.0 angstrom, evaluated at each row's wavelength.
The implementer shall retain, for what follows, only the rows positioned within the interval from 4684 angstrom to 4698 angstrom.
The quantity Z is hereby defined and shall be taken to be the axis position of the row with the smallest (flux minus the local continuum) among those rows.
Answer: 4693.0 angstrom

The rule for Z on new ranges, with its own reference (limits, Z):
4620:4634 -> 4633.0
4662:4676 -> 4675.0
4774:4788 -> 4775.0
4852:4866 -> 4857.0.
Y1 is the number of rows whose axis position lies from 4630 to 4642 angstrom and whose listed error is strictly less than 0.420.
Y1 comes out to 6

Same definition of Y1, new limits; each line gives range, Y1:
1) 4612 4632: 10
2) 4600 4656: 28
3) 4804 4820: 0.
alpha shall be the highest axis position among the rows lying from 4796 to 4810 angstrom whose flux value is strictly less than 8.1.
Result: 4807.0 angstrom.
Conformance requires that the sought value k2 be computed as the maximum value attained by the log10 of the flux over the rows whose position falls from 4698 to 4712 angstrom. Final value 0.96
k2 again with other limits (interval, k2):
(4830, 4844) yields 1.01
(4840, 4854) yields 1.03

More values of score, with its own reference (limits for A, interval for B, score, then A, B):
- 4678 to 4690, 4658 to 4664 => 1.02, 1.08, 1.056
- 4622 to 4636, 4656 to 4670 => 0.83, 0.90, 1.088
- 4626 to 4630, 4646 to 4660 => 0.97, 0.98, 1.014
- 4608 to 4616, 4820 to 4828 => 1.03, 1.03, 1.007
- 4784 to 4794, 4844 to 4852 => 1.07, 1.04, 0.970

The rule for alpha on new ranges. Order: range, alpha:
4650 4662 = 4661.0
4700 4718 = 4717.0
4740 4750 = 4747.0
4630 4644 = 4643.0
